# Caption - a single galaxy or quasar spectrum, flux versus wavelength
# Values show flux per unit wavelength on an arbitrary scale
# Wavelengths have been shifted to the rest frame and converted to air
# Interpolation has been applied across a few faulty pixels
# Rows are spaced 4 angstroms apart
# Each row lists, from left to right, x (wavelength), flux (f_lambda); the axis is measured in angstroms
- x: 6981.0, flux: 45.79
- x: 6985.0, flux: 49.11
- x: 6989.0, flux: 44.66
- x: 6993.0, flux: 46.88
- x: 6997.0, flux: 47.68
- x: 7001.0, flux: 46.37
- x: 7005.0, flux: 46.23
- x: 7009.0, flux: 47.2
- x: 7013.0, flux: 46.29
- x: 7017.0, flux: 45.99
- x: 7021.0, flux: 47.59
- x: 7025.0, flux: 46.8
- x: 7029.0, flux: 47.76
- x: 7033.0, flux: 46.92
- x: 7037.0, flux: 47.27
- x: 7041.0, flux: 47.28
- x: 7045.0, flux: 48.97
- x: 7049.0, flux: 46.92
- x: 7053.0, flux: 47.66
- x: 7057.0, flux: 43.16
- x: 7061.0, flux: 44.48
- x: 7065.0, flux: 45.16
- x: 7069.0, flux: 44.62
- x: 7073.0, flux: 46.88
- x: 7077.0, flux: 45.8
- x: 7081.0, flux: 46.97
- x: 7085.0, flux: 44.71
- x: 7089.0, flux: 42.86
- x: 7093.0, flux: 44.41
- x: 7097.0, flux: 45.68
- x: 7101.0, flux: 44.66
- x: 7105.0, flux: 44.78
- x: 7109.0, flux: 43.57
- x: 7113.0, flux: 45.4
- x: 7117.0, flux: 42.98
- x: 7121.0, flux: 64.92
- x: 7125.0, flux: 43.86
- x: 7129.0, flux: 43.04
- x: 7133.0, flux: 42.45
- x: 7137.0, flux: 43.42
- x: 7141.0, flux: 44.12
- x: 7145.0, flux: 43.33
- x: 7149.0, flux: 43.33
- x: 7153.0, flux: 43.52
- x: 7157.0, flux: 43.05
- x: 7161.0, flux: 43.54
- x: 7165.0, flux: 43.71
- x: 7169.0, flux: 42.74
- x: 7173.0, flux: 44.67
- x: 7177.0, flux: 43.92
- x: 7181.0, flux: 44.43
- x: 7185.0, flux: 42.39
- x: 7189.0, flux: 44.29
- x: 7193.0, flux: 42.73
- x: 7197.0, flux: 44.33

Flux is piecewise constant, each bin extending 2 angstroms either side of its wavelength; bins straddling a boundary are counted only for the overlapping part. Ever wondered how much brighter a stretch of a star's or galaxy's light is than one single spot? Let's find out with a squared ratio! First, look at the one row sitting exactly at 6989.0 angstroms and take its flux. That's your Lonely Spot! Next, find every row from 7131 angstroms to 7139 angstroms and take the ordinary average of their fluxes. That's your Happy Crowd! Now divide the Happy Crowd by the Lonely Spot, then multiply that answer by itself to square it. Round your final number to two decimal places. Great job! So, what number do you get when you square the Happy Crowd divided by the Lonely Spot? 0.92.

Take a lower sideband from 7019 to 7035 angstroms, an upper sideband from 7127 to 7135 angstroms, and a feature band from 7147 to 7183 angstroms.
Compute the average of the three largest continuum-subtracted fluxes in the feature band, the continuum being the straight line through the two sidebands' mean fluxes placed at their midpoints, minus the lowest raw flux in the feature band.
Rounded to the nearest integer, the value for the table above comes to -39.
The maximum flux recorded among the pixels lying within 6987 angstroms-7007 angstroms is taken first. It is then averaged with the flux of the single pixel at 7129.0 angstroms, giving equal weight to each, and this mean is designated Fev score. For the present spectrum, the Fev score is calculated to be 45.4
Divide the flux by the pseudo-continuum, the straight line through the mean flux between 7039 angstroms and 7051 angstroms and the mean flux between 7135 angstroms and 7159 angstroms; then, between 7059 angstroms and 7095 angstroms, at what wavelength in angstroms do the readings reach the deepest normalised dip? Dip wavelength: 7089.0 angstroms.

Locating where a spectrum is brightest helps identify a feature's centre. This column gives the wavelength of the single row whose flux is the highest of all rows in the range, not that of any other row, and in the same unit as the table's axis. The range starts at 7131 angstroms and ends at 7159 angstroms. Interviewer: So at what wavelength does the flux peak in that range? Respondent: 7141.0 angstroms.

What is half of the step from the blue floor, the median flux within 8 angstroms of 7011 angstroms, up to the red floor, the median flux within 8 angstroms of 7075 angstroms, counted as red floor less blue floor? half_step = 0.0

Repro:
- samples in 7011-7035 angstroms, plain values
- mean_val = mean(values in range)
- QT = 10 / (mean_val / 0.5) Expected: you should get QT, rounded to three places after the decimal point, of 0.107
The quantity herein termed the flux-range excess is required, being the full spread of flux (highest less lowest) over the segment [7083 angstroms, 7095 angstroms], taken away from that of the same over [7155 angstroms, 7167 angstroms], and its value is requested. -1.2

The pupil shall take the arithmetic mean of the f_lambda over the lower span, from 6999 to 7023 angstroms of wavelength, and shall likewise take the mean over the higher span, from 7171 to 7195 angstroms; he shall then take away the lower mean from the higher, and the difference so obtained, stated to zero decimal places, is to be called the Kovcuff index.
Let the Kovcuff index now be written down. -3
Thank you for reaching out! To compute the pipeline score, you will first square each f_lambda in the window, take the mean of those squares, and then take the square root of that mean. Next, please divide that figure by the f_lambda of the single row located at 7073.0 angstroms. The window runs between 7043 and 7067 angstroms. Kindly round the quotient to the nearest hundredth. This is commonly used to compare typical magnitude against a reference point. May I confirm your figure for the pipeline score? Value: 0.98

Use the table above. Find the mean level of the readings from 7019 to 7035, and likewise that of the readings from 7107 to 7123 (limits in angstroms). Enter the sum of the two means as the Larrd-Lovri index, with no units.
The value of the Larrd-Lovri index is 96.5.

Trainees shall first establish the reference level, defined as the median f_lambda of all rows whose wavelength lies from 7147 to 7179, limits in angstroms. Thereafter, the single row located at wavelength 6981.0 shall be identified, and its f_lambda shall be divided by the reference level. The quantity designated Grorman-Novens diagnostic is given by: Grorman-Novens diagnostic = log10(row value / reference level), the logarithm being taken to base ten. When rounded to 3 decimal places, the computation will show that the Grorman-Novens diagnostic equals 0.022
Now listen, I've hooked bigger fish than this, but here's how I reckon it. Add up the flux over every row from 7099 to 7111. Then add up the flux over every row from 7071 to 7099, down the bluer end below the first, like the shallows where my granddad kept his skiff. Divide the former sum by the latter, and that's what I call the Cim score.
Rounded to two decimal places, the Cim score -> 0.42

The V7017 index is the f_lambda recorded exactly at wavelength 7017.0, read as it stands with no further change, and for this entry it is 45.99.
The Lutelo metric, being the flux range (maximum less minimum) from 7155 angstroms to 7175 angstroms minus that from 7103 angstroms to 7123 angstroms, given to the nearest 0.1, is -20.0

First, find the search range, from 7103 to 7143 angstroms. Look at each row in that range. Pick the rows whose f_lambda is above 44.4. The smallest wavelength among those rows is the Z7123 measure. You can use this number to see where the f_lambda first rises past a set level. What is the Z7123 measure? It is 7105.0 angstroms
